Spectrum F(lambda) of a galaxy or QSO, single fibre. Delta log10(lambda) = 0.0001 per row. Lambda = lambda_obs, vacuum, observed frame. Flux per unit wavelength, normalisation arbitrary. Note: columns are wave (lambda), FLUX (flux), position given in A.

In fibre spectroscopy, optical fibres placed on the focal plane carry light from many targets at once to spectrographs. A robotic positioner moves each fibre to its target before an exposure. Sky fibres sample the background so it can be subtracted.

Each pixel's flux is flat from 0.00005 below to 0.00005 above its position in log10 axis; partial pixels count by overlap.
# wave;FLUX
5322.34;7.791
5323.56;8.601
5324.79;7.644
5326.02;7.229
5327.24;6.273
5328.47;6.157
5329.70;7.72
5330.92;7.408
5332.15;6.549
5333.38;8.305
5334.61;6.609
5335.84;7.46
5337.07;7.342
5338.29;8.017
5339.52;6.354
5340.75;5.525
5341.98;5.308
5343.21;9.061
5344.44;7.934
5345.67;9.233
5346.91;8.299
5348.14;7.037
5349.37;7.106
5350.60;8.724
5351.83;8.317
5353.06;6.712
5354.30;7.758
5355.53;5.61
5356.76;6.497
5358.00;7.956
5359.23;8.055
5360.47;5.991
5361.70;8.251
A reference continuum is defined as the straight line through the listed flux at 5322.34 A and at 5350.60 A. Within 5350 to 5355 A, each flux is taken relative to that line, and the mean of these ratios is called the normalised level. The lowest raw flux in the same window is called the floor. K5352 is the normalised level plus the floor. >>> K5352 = 7.6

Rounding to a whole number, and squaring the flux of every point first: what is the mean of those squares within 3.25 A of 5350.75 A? 58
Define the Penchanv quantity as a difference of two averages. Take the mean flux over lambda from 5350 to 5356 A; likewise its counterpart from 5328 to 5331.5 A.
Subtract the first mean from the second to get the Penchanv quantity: -0.3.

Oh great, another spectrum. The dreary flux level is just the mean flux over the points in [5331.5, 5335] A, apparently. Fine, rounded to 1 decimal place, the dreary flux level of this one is 7.2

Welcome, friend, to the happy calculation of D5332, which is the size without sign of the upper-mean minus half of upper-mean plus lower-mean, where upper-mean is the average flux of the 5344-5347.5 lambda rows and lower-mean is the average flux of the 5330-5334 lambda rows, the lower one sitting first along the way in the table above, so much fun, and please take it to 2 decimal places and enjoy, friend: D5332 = 0.53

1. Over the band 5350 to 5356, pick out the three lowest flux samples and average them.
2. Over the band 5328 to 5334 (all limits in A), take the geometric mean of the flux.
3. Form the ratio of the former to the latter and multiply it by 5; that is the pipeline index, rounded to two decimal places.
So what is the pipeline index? 4.66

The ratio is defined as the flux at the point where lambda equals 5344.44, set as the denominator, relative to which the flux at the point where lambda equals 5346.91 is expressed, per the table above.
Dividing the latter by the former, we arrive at 1.05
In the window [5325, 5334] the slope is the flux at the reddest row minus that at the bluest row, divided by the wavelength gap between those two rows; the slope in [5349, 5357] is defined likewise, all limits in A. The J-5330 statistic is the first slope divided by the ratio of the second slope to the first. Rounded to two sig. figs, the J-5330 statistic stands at -0.26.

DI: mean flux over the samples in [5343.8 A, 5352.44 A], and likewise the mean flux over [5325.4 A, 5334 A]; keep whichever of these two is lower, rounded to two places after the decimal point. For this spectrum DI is 7.09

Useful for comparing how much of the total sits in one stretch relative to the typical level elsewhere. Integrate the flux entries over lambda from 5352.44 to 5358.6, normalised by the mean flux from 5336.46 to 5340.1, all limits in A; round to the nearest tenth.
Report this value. 5.9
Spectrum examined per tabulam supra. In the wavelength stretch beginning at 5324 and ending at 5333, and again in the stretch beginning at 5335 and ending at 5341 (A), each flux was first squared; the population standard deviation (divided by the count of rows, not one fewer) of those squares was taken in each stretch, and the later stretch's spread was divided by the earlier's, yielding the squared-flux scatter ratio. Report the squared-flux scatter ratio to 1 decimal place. 1.4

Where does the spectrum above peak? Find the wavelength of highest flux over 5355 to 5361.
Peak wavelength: 5359.23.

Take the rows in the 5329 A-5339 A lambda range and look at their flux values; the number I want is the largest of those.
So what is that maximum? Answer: 8.305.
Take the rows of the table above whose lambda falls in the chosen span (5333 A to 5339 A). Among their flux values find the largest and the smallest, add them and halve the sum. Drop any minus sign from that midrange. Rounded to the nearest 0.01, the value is 7.46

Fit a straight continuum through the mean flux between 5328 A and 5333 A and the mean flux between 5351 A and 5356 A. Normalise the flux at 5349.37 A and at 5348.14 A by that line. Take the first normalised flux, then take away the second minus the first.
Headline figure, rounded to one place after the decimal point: 1.0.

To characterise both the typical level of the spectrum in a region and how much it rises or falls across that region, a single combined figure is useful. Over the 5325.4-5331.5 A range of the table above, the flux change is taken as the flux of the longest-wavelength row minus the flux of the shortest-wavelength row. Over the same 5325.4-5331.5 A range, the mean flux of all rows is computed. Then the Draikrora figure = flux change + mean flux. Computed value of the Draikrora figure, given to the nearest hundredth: 7.14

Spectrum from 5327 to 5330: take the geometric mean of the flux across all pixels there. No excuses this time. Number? 6.68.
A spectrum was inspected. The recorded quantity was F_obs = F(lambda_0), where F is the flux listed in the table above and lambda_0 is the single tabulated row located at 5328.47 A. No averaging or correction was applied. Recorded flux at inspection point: 6.157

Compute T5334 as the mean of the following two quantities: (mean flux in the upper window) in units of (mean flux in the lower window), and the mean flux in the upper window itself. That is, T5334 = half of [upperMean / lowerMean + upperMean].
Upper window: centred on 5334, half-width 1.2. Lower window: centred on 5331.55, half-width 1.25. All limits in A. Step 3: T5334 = 4.26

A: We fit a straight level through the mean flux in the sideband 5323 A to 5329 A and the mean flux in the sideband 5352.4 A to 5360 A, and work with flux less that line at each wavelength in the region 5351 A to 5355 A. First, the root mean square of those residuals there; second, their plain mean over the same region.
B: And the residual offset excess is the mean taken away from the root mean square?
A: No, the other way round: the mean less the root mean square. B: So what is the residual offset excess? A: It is -0.3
